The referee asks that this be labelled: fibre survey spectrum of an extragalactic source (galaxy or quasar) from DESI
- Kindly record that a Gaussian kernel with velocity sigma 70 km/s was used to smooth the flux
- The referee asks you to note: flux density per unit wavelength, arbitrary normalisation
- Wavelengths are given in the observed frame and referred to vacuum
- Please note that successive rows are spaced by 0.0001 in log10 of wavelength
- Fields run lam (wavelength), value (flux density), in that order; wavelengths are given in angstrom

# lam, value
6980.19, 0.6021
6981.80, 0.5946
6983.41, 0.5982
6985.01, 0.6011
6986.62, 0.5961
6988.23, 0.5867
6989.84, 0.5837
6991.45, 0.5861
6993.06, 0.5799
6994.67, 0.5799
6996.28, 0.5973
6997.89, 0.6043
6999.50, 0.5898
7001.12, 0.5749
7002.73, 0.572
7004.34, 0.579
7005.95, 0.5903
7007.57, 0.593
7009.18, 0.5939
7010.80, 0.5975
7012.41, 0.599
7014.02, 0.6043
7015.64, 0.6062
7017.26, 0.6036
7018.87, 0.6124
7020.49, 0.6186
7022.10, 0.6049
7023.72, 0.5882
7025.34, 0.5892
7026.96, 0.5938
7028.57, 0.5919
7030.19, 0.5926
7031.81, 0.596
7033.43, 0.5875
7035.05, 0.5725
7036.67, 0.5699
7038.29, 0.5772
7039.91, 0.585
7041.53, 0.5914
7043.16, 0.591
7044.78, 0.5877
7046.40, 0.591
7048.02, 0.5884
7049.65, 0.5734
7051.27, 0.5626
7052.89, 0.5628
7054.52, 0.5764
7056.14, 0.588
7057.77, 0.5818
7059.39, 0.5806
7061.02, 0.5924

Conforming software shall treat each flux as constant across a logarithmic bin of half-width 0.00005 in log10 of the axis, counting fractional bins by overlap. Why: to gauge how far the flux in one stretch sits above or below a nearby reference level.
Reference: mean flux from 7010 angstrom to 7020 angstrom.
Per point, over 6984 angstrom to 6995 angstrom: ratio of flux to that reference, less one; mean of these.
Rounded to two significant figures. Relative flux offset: -0.027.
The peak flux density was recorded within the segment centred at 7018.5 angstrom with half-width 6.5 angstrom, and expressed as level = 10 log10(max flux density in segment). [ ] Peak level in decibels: -2.09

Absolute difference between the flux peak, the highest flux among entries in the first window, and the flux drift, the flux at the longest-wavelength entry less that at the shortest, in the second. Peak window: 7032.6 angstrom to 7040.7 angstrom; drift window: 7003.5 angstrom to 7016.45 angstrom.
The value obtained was 0.560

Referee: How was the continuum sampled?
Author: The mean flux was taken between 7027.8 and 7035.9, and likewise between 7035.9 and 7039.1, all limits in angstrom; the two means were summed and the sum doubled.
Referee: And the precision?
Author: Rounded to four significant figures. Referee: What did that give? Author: 2.323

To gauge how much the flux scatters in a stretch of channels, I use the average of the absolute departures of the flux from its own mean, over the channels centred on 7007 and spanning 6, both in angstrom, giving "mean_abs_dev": 0.005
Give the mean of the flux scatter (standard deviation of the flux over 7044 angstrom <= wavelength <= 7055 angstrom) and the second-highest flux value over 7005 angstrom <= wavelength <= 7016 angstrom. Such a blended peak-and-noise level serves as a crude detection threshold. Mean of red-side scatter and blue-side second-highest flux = 0.308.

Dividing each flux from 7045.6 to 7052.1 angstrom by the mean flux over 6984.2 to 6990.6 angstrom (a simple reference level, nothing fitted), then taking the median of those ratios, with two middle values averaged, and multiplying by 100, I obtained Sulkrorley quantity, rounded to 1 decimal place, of 98.1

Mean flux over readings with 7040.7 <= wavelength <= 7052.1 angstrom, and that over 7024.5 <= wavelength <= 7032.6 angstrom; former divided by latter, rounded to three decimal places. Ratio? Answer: 0.985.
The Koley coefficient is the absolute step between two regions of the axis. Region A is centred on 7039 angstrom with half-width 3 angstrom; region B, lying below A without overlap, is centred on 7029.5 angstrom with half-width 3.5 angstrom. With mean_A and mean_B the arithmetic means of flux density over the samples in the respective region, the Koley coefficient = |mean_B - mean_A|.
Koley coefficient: 0.013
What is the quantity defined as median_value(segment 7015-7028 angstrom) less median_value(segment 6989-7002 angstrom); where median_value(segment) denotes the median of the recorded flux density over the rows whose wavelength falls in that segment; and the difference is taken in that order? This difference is 0.019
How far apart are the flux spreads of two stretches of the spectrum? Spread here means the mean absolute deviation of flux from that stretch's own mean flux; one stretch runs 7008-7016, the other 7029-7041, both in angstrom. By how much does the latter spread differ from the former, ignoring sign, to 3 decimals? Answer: 0.004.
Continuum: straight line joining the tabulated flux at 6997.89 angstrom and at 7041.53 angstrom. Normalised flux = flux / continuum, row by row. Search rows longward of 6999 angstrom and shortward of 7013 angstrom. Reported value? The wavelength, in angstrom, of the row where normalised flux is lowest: 7002.73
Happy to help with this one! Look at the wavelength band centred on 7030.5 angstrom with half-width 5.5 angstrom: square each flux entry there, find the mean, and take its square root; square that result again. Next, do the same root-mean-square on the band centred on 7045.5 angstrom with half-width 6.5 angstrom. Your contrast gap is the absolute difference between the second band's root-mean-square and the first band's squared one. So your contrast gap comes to 0.237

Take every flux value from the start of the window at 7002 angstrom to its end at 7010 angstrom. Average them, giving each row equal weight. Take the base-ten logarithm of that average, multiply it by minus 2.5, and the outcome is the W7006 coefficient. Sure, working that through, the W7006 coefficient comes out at 0.581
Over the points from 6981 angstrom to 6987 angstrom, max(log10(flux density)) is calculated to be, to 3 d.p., -0.221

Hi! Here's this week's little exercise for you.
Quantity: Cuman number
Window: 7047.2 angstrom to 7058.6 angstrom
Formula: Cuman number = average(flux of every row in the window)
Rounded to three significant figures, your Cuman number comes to 0.576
